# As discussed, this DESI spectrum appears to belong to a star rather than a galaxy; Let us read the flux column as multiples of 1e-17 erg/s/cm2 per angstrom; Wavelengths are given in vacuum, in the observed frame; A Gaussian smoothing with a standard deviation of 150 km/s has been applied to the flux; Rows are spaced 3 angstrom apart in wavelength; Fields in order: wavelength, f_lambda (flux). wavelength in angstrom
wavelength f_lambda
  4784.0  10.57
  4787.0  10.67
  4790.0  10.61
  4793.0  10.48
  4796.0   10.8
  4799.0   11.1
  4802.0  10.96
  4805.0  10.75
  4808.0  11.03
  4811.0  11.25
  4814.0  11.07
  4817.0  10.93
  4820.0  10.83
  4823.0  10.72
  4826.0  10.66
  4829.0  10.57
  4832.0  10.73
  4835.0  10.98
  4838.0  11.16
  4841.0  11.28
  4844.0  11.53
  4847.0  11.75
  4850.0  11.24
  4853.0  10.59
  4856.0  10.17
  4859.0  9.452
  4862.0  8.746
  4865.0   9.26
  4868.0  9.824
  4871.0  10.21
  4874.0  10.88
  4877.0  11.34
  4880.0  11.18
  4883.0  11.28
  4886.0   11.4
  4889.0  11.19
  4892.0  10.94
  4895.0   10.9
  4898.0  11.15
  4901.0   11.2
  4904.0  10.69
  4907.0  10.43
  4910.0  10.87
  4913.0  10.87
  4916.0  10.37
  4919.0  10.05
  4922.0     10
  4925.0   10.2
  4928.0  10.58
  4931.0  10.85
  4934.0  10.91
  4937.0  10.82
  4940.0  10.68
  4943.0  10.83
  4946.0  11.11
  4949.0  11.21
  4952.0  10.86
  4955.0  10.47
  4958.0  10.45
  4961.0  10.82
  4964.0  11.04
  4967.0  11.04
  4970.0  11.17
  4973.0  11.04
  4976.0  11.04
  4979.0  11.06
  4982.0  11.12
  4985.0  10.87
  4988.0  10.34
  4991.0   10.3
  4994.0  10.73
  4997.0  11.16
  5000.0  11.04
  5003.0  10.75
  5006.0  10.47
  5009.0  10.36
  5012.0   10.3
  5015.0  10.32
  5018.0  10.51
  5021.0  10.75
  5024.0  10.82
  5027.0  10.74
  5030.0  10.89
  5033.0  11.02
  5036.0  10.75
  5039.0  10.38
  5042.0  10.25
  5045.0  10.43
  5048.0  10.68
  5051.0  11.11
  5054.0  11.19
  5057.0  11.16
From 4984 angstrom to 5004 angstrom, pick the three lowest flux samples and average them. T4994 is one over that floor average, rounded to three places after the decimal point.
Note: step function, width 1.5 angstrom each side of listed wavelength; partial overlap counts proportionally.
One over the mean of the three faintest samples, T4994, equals 0.096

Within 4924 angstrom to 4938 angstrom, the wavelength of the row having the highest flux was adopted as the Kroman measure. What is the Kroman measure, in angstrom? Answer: 4934.0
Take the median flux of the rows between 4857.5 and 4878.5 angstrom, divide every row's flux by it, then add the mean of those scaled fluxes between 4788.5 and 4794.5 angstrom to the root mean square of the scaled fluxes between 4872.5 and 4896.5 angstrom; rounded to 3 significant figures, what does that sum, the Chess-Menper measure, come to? 2.21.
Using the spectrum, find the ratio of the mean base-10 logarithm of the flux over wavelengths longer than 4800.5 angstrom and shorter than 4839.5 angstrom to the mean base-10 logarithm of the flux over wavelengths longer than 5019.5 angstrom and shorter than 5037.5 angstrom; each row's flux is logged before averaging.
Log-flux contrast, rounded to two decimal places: 1.00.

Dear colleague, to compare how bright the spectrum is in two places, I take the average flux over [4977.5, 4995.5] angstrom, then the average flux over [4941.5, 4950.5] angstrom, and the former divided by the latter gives 0.97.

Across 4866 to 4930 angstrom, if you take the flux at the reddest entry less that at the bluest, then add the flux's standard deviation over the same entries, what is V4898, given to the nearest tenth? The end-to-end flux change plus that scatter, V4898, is 1.2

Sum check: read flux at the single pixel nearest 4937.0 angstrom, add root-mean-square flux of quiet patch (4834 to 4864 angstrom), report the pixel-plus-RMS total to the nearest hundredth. 21.55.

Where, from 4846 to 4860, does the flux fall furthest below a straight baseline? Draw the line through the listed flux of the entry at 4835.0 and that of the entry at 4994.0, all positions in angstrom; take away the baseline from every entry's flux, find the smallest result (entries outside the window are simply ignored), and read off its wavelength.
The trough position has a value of 4859.0 angstrom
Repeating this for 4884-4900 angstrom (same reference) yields 4895.0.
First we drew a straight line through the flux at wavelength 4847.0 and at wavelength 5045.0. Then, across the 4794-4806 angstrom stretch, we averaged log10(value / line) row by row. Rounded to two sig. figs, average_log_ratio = -0.044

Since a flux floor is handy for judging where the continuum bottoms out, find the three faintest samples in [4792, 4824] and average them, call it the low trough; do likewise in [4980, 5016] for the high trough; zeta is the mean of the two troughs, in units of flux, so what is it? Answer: 10.48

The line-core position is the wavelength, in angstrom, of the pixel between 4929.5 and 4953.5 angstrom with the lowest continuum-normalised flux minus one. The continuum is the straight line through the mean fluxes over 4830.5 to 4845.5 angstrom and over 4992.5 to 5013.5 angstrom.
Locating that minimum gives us 4940.0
